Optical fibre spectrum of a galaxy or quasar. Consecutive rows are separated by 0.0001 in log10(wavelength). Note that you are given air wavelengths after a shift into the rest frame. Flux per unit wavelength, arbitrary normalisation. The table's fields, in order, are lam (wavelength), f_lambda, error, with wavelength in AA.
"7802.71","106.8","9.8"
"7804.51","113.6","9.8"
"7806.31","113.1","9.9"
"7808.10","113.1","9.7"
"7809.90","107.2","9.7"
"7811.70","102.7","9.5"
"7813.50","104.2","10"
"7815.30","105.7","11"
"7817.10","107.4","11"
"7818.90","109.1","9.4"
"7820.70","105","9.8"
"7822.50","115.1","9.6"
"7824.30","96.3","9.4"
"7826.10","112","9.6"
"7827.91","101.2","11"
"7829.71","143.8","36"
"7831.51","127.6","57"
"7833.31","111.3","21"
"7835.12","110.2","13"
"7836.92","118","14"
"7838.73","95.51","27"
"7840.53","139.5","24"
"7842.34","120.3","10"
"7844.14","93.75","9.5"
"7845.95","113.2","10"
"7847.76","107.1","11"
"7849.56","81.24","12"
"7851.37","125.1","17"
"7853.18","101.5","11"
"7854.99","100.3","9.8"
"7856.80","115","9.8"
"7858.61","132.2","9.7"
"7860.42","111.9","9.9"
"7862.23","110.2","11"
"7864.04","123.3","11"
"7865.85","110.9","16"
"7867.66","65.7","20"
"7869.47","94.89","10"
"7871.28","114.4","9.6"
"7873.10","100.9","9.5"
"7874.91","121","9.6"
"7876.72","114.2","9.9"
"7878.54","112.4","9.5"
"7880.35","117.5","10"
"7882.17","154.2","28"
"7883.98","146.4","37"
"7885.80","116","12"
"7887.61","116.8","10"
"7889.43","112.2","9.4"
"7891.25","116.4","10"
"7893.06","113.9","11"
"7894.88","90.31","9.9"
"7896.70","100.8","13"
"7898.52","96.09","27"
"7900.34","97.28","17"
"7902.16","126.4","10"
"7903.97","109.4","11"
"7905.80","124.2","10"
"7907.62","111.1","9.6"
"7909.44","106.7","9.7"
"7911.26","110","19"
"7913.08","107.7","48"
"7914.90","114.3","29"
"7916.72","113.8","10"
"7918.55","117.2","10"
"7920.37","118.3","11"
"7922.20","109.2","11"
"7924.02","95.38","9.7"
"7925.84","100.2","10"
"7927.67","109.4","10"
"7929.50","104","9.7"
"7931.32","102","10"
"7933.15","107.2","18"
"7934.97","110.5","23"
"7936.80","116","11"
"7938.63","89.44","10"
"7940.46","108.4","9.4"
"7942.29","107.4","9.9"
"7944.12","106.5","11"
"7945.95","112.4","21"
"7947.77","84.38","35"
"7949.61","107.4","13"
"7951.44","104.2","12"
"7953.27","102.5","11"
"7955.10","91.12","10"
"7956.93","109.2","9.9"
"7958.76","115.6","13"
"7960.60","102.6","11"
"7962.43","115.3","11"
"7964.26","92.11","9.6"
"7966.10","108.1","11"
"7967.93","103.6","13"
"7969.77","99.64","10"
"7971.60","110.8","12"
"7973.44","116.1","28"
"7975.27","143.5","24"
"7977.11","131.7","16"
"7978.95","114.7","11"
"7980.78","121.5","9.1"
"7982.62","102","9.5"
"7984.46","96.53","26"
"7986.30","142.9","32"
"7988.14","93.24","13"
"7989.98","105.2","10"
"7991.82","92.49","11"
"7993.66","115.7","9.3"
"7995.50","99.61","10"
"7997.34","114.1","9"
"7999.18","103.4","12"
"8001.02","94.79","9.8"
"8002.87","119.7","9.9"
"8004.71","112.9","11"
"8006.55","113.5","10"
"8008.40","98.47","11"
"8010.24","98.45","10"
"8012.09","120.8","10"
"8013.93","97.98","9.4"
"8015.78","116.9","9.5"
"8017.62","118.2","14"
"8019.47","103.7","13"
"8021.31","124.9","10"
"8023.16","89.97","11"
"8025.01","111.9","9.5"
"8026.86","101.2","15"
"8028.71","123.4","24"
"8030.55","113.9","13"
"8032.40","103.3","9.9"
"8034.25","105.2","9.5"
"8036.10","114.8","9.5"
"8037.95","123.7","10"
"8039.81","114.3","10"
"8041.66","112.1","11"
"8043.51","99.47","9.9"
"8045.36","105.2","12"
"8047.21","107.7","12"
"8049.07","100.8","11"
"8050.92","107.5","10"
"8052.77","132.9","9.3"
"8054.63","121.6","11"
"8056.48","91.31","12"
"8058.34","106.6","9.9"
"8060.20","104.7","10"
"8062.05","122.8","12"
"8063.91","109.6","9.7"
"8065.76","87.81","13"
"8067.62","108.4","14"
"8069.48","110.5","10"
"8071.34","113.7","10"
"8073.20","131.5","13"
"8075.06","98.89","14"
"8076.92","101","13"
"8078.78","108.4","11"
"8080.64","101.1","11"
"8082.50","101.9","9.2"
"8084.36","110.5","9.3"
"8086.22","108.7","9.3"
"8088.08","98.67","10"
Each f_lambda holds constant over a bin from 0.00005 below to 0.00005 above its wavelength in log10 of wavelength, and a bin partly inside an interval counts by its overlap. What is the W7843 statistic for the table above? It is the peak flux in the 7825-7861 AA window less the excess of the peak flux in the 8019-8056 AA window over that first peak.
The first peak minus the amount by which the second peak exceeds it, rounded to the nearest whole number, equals 155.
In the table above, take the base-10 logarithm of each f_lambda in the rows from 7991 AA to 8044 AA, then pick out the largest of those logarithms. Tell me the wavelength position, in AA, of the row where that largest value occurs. 8021.31 AA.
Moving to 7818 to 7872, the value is 7829.71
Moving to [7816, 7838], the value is 7829.71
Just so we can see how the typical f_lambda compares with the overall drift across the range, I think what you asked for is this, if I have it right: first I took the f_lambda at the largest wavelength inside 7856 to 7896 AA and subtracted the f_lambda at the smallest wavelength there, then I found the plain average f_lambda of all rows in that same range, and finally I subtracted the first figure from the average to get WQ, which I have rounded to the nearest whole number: 139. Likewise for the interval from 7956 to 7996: 120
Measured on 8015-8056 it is 107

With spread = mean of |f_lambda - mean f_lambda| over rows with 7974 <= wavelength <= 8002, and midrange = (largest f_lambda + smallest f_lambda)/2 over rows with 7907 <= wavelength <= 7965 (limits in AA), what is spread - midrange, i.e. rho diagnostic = -87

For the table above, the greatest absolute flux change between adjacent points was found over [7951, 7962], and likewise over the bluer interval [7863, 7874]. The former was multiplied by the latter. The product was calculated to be 817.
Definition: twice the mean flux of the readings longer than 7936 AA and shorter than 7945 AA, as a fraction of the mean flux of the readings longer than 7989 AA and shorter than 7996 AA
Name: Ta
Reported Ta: 2.04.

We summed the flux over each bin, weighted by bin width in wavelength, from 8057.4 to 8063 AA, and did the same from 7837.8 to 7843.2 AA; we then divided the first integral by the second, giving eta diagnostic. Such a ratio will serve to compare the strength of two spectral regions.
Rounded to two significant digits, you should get 0.97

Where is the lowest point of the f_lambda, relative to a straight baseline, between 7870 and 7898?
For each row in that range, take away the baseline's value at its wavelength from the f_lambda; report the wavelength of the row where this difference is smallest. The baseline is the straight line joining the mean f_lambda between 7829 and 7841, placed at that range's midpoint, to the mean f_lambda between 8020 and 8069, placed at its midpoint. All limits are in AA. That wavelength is 7894.88 AA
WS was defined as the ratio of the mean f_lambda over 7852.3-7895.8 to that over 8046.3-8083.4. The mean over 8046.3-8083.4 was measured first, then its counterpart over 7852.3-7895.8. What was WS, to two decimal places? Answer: 1.04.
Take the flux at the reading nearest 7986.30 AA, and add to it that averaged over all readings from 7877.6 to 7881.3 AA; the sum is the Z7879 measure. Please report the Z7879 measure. 258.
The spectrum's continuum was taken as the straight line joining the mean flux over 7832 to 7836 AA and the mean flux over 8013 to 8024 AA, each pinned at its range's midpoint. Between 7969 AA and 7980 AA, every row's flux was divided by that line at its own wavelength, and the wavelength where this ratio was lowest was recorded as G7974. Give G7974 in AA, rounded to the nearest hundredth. 7969.77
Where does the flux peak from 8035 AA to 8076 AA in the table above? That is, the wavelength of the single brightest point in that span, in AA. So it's 8052.77 AA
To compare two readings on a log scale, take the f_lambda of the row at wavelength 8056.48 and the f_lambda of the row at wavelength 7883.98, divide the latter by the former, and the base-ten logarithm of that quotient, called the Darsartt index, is 0.21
